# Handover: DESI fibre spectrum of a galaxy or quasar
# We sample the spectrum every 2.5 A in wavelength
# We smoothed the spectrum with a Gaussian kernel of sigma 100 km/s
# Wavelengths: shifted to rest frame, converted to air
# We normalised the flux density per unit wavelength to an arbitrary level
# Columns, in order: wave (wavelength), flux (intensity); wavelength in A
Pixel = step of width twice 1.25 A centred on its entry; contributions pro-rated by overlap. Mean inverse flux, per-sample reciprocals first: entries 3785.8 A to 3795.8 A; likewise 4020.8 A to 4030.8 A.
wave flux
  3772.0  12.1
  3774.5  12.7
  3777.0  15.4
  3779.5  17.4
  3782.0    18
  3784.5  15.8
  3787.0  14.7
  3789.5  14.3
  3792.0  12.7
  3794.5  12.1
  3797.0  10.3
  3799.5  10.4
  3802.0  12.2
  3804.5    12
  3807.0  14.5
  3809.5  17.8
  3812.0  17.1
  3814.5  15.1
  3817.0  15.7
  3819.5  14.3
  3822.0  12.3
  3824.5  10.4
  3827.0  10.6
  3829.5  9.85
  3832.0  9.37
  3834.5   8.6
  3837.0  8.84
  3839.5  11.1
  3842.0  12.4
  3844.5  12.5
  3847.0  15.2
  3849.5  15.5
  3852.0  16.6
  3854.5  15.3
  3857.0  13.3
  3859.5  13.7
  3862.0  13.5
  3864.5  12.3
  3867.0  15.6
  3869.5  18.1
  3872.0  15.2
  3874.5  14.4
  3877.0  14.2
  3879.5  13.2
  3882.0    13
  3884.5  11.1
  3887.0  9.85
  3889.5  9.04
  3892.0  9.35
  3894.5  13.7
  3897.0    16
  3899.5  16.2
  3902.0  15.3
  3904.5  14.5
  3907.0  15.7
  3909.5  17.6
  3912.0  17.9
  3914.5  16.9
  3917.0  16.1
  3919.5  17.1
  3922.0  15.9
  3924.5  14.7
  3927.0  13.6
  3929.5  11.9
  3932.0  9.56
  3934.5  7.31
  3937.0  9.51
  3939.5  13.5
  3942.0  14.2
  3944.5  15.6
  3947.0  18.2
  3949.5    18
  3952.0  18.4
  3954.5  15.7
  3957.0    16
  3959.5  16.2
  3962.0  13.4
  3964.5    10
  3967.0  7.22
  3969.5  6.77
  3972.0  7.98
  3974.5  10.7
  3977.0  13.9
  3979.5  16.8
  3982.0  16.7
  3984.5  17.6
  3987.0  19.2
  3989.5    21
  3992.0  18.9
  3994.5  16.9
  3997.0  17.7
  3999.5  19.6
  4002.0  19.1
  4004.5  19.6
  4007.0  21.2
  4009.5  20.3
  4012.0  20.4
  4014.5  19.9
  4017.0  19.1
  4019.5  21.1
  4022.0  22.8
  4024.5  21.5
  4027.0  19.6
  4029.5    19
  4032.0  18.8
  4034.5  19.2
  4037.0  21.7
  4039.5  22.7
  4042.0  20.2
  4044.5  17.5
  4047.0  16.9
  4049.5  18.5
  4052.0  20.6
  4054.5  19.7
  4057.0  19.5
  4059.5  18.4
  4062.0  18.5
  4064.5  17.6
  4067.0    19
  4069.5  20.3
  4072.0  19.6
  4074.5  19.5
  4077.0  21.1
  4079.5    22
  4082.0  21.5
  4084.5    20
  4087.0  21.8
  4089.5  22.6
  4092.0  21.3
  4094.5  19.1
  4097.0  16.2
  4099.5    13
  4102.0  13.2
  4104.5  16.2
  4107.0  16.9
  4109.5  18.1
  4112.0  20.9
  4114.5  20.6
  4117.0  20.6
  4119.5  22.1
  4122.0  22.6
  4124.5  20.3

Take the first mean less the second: 0.026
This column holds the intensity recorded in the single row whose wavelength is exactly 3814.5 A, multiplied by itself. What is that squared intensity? 228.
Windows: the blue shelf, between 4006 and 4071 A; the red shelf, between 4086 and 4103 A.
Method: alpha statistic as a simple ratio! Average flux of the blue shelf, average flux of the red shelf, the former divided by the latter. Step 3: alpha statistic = 1.09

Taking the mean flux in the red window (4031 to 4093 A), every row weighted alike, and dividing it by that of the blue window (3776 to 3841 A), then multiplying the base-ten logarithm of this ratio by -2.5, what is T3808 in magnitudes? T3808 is -0.46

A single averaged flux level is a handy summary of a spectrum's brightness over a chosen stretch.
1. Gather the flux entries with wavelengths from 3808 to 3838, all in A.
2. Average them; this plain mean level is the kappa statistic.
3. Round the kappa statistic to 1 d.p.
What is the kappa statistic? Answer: 12.5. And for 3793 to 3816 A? 13.5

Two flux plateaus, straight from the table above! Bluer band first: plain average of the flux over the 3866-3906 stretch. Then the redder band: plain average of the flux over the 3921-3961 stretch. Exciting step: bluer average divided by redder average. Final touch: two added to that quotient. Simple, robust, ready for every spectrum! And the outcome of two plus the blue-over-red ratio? 2.96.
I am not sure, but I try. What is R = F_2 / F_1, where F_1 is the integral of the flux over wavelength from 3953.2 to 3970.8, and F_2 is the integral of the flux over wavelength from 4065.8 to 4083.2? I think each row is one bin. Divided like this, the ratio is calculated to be 1.7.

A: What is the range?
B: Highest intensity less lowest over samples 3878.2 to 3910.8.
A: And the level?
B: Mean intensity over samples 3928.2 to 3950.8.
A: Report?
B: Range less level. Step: -4.5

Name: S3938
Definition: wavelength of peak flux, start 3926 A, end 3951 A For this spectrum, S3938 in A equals 3947.0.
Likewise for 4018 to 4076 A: 4022.0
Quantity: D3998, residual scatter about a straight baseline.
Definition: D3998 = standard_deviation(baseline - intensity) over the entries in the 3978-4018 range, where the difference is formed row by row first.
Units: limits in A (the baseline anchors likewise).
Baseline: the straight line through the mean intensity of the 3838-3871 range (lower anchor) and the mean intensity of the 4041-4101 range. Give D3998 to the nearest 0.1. 1.3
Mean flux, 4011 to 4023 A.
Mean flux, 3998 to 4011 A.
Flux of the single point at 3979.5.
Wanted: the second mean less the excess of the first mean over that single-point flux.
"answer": 16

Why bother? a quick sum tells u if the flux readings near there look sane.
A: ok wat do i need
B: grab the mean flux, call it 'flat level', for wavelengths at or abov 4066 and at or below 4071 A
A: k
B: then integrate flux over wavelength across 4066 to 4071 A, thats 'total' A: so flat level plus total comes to 118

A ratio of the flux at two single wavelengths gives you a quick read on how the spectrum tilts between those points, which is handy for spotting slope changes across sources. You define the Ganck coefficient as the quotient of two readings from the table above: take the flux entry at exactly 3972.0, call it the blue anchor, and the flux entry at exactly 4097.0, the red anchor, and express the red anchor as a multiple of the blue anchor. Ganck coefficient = 2.0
